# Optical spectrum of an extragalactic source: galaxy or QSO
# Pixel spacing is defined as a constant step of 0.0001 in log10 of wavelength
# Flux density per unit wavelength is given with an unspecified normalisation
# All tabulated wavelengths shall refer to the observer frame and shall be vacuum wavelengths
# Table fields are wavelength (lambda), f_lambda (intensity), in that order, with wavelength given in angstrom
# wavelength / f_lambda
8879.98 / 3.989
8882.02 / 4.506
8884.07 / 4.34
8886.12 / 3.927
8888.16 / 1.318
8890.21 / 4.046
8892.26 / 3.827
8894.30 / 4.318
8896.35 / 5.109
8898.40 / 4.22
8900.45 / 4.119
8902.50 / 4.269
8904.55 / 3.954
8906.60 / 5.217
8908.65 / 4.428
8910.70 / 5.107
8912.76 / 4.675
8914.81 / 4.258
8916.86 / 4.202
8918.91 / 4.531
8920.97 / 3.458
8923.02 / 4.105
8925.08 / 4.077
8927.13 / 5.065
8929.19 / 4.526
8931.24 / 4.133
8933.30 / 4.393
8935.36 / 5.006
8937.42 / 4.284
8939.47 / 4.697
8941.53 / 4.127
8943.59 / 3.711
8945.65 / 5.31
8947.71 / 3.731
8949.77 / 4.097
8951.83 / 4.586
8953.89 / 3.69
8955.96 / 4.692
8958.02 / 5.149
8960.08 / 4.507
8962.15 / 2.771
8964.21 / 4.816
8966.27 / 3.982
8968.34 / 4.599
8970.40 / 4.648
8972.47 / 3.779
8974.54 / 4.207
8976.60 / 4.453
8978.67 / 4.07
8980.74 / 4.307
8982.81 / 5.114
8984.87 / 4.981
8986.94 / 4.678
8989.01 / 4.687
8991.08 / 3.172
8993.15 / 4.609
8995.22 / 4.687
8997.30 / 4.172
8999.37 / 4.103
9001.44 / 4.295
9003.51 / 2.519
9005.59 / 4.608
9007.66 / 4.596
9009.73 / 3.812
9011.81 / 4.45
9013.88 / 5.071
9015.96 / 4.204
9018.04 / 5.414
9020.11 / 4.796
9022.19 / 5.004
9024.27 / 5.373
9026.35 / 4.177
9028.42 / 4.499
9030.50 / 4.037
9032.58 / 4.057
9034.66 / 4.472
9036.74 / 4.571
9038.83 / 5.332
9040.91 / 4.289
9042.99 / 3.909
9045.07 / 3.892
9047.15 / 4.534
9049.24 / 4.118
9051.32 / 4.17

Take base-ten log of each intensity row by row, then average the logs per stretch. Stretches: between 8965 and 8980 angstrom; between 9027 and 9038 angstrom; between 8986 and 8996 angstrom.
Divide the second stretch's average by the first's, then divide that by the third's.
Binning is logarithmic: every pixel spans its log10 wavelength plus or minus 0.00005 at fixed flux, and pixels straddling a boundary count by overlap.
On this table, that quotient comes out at 1.60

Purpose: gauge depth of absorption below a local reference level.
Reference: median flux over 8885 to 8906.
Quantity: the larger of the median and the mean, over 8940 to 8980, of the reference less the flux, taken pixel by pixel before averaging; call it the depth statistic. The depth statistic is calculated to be -0.12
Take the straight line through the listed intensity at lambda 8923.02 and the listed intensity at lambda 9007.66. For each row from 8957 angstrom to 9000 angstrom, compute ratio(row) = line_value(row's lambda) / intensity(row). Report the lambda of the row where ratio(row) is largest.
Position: 8962.15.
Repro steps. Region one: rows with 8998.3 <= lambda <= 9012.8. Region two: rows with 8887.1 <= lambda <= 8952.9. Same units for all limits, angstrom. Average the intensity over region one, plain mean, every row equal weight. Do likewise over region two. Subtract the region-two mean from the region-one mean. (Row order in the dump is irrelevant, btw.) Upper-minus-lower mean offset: -0.2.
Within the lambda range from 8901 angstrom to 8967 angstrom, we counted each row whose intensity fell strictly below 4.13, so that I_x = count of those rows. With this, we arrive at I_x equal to 11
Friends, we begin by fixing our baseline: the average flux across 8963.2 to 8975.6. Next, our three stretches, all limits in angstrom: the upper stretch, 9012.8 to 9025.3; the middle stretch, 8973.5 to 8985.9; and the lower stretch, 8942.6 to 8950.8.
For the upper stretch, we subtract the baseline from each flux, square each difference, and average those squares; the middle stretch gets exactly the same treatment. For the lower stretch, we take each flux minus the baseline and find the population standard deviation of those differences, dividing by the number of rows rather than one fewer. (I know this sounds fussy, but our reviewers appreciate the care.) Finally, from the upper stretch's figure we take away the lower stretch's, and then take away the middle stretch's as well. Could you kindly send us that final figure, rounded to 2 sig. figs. -0.27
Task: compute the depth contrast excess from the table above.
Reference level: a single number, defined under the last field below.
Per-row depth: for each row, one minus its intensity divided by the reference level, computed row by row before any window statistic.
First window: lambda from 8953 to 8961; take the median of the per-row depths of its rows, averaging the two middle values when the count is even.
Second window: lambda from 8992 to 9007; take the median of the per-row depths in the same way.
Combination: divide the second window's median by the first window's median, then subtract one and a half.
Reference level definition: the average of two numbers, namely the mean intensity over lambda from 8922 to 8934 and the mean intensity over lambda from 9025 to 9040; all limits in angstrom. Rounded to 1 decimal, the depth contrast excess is -2.2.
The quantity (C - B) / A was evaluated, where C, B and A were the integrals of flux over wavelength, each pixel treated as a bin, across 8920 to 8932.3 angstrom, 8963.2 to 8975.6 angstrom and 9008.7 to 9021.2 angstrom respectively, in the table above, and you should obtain -0.03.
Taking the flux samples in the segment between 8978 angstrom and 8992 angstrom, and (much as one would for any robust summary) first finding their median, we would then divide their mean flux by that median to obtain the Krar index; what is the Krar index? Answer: 0.95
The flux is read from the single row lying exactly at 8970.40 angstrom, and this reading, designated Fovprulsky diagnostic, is 4.648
